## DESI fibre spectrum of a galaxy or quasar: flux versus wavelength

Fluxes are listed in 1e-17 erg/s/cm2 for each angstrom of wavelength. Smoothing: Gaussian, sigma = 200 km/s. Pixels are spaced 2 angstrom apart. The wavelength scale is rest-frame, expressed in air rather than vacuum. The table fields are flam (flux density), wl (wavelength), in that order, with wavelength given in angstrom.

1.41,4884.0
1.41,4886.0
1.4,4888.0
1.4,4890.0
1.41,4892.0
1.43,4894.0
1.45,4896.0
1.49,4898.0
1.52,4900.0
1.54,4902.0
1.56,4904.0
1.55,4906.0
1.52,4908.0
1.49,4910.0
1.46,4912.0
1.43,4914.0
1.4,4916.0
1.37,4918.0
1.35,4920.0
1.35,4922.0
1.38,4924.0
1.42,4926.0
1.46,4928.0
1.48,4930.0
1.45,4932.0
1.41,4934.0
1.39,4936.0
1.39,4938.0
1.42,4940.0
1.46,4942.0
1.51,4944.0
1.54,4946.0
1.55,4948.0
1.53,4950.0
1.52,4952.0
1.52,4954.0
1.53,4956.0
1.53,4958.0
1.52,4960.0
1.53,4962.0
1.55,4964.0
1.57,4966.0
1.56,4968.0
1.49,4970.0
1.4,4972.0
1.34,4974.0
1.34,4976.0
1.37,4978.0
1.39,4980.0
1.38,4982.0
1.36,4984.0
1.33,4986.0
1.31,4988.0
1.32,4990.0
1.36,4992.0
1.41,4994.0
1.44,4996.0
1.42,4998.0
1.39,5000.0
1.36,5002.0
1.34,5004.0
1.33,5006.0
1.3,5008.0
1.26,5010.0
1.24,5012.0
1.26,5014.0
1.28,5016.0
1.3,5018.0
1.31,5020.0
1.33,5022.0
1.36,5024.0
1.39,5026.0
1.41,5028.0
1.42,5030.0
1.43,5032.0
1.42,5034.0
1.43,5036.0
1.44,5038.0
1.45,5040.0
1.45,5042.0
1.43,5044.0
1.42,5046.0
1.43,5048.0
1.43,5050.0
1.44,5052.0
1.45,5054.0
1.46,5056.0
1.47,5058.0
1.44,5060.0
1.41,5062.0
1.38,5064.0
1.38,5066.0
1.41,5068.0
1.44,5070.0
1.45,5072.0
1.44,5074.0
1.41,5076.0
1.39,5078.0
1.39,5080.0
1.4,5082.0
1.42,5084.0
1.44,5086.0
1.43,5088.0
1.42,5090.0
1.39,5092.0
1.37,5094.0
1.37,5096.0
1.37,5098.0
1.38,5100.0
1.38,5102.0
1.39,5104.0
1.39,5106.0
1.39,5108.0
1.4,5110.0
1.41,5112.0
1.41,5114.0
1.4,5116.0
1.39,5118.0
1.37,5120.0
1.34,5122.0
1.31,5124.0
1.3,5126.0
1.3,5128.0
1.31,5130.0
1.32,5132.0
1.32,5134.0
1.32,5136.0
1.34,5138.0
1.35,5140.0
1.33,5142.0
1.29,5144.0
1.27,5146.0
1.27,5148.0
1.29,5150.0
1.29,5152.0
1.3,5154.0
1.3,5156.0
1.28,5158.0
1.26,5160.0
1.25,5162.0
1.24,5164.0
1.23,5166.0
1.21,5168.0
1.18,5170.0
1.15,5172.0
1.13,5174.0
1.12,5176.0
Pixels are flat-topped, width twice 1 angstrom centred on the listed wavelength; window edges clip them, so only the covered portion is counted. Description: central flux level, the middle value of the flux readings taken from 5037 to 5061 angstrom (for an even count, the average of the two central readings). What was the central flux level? 1.44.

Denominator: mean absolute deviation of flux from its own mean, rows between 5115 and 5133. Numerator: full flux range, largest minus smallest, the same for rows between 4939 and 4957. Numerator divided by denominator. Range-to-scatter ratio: 3.9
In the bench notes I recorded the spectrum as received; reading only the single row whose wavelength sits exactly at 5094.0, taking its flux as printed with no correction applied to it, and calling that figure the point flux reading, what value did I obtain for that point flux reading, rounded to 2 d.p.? 1.37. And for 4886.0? 1.41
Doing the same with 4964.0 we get 1.55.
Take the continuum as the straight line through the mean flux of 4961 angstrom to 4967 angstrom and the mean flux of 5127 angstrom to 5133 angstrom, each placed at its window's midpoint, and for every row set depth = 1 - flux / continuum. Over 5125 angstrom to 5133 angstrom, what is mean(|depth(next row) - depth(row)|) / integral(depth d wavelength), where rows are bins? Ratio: 0.30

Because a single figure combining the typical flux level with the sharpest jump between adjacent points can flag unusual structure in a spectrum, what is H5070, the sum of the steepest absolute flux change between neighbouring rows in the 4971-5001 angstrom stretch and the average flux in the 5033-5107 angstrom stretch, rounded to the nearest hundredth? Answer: 1.48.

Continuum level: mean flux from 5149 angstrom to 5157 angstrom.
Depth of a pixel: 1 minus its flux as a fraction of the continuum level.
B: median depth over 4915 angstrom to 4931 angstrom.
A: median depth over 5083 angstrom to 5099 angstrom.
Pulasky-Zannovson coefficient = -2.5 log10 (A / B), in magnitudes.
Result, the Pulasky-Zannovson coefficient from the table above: -0.16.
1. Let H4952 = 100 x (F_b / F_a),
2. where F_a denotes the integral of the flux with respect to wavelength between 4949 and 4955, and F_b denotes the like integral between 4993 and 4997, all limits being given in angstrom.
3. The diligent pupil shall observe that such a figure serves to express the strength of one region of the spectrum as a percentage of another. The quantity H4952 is 62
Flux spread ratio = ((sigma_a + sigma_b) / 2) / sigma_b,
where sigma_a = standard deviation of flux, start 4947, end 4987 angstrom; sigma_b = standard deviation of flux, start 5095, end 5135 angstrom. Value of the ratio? 1.6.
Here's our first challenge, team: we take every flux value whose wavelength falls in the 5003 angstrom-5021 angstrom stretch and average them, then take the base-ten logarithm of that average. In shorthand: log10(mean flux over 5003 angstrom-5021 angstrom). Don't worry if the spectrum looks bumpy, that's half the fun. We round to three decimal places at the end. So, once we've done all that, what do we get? 0.111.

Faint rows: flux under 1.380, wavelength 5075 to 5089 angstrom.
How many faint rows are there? 0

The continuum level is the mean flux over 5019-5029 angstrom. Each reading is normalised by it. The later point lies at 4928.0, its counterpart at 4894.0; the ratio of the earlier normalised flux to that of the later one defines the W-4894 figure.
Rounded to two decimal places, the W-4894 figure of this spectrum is 0.98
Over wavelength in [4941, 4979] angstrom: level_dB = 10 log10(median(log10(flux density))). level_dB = -7.4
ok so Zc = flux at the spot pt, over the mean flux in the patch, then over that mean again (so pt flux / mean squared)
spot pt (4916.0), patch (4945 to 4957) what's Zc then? 0.60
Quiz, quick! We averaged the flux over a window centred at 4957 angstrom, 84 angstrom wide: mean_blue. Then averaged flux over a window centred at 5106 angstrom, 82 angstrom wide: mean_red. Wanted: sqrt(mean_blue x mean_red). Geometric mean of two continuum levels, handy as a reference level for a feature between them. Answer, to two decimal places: 1.41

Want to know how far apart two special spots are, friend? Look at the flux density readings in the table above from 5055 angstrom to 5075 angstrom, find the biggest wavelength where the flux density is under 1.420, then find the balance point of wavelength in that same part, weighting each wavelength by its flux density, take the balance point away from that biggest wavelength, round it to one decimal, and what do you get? 3.0 angstrom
